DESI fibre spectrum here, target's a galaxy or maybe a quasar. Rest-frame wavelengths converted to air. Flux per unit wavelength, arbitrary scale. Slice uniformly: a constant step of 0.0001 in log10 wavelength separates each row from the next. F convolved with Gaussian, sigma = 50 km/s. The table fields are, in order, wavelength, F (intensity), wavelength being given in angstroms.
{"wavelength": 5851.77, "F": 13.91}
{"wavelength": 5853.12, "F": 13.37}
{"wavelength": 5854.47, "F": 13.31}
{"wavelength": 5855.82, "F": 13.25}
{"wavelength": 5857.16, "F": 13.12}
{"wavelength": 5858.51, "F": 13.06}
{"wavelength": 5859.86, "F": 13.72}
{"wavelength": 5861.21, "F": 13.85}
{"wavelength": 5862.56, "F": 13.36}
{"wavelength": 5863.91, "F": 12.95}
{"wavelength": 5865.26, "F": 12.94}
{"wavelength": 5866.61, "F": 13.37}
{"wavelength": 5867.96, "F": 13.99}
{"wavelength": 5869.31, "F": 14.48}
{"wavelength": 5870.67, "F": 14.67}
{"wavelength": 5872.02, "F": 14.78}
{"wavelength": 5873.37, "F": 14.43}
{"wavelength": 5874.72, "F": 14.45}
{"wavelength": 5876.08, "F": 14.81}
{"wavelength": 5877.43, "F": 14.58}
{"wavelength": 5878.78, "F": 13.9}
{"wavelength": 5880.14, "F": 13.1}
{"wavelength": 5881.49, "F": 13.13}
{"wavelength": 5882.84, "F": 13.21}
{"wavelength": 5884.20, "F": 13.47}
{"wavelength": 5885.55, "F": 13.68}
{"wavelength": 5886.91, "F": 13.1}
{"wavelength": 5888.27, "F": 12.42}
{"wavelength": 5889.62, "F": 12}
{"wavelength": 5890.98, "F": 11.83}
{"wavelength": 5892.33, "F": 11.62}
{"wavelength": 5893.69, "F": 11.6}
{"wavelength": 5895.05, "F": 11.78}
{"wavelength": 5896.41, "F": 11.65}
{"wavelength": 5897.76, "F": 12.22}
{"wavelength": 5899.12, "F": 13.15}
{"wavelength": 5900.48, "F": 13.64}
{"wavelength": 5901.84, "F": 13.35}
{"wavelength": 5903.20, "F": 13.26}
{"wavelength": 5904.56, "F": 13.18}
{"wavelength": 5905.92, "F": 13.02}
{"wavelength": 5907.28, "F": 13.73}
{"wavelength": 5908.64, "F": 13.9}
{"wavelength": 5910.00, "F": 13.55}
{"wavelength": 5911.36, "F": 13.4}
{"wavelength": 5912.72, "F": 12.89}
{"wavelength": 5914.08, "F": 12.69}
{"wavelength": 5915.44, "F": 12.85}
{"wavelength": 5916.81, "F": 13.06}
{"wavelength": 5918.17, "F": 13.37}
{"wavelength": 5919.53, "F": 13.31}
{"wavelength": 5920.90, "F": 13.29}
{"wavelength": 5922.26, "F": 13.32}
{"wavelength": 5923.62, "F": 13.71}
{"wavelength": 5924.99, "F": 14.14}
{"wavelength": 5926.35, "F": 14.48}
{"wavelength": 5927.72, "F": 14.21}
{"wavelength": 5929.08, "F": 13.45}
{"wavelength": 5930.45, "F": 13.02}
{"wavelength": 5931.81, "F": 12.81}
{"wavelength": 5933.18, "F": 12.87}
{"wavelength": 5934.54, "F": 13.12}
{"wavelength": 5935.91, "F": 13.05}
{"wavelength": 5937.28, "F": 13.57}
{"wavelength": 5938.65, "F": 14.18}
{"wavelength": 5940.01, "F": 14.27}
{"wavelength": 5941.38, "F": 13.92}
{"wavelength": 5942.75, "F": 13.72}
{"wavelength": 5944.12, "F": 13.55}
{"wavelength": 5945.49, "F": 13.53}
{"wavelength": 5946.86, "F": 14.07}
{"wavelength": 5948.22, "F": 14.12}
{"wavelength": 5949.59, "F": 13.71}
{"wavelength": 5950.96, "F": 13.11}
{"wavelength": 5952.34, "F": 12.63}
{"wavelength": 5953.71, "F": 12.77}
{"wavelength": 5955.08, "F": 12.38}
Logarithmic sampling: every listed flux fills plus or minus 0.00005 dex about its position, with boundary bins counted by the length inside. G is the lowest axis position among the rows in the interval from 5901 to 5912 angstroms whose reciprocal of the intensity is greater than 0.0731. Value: 5901.84 angstroms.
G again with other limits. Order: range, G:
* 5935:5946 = 5935.91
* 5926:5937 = 5929.08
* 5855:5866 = 5855.82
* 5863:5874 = 5863.91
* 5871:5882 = 5880.14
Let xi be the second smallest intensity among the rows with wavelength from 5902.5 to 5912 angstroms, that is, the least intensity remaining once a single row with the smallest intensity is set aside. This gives 13.18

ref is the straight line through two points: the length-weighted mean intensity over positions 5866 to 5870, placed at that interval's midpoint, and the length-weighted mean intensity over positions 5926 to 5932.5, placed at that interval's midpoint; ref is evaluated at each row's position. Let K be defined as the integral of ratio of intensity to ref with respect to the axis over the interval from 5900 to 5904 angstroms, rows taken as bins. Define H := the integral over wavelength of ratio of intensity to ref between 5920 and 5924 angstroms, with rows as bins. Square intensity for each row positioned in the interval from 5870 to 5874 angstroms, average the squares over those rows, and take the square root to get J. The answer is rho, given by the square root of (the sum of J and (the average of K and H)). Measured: 4.307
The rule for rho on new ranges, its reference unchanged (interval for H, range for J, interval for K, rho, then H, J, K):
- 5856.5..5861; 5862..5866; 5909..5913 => 4.146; 4.29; 13.1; 3.92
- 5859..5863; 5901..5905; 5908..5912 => 4.148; 3.90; 13.3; 3.99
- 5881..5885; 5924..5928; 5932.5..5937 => 4.287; 3.85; 14.3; 4.35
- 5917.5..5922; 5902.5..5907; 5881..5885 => 4.157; 4.41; 13.2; 3.85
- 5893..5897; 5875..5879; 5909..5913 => 4.253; 3.39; 14.4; 3.92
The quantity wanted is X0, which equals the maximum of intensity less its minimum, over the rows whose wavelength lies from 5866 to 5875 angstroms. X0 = 1.4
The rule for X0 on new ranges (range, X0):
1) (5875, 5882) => 1.7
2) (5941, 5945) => 0.4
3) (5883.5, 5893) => 2.1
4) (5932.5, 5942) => 1.4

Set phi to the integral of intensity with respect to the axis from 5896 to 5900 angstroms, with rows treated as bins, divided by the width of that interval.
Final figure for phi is 12.5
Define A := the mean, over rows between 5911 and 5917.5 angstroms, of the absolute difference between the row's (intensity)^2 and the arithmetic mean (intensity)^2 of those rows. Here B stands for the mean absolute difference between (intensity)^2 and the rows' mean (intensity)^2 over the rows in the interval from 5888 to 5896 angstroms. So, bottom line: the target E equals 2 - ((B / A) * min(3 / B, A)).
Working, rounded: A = 5.3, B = 5.4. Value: 1.4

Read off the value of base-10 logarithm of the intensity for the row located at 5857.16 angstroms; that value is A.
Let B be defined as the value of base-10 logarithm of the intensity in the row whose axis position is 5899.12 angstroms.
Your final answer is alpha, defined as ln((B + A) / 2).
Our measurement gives 0.112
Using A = 1.118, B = 1.12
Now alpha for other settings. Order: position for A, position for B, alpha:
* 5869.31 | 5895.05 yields 0.110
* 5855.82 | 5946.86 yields 0.127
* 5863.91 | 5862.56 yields 0.112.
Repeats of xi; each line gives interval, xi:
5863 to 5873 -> 12.95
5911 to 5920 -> 12.85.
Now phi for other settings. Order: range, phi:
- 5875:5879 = 14.5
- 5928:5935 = 13.1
